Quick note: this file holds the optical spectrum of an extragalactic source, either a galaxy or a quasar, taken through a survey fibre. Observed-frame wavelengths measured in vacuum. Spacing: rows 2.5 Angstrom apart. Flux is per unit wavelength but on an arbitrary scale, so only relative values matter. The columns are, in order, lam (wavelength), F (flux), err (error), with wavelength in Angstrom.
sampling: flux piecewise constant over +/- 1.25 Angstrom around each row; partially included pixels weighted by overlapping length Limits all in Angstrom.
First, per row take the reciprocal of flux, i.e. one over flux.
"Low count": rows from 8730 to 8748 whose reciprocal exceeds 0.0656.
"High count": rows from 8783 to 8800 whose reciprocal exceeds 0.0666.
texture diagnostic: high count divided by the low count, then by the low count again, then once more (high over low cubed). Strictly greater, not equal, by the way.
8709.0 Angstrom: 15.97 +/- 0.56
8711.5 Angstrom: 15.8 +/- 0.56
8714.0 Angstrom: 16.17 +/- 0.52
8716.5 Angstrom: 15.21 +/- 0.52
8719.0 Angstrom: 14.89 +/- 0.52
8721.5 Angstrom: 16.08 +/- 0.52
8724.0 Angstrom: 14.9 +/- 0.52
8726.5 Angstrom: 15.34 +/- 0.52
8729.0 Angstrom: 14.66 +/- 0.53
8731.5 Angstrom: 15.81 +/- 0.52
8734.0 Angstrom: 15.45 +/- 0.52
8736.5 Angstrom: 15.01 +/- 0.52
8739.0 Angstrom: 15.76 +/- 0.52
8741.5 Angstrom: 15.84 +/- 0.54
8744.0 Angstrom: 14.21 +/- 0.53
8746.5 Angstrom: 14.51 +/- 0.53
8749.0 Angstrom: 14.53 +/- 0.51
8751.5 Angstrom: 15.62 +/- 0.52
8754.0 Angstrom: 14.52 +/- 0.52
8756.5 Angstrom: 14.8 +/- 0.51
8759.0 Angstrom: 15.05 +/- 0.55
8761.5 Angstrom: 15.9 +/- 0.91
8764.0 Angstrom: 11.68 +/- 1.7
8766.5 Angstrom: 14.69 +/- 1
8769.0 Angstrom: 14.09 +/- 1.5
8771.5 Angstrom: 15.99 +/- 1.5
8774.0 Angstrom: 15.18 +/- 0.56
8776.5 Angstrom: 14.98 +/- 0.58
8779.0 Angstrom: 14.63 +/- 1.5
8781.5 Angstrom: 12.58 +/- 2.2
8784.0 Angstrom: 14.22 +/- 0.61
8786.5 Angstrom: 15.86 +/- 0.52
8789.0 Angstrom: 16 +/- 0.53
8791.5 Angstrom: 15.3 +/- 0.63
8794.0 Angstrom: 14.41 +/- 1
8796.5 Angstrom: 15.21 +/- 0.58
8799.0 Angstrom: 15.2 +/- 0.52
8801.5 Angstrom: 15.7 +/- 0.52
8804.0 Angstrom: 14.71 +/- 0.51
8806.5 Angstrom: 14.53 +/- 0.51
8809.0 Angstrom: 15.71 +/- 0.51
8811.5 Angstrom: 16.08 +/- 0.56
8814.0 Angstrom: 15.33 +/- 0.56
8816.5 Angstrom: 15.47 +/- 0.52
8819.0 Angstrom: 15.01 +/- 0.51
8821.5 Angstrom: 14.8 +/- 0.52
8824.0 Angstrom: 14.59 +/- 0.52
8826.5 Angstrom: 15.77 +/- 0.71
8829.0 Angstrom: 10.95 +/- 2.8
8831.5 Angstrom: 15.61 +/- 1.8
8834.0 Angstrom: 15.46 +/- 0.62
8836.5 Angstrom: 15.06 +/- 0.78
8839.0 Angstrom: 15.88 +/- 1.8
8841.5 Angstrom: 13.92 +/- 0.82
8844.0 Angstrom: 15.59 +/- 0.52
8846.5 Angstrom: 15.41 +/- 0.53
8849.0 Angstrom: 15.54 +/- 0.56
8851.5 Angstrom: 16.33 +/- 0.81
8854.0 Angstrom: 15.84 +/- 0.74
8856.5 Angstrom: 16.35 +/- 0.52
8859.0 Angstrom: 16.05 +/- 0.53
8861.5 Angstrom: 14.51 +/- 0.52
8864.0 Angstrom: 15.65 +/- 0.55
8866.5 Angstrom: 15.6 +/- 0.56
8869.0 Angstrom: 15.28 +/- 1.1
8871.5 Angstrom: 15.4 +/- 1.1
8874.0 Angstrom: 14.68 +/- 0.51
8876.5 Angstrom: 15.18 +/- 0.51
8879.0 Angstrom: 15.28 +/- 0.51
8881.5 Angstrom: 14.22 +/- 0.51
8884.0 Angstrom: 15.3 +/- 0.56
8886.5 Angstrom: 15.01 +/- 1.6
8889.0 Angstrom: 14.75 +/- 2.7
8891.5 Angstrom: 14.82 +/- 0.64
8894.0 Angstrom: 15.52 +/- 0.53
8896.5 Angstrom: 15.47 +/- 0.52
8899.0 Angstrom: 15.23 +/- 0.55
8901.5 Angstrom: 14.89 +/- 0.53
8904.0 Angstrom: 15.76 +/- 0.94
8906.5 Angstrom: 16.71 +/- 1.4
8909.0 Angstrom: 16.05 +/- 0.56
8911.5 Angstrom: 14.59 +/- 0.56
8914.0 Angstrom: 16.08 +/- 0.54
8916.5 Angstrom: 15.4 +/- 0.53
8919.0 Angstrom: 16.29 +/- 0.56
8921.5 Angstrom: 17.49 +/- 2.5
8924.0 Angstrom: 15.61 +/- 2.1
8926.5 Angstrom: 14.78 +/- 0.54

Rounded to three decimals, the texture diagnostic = 0.074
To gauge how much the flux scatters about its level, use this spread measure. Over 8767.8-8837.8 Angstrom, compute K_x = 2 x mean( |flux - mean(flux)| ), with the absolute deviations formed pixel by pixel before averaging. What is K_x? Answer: 1.42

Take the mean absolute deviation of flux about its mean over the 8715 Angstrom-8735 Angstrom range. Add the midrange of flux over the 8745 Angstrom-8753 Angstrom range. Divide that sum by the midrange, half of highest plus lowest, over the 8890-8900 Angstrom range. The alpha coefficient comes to 1.018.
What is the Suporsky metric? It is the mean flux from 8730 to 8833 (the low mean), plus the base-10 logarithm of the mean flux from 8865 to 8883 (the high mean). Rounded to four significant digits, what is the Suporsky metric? 16.09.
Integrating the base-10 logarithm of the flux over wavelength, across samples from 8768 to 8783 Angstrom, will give 17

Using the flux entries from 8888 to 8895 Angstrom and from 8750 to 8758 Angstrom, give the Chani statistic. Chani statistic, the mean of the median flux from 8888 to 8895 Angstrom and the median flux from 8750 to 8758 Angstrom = 14.8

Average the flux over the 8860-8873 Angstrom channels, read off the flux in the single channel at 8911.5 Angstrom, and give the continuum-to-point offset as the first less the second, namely 0.7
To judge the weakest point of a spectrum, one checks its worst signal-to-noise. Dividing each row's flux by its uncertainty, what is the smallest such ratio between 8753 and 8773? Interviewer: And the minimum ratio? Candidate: 6.9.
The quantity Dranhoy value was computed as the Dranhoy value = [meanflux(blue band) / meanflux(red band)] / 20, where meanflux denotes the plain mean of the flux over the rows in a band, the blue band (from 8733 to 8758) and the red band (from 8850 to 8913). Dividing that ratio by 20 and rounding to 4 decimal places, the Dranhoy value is 0.0488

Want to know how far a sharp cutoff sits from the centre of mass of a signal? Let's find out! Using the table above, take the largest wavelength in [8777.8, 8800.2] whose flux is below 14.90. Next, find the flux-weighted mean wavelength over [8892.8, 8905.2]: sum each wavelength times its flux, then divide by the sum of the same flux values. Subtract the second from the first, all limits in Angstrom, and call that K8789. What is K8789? -105.0 Angstrom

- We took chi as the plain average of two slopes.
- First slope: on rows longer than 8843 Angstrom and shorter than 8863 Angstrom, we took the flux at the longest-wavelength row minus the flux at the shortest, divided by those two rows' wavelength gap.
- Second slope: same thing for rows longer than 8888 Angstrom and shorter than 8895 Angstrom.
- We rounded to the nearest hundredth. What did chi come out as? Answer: 0.05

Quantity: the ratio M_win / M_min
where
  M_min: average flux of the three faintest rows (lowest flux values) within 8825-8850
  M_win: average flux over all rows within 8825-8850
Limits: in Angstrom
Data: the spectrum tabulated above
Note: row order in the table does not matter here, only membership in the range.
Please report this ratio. 1.12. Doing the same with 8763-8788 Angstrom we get 1.13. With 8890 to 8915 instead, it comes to 1.05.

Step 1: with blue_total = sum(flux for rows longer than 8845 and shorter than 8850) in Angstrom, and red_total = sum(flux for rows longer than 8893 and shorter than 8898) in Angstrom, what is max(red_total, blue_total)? 31.0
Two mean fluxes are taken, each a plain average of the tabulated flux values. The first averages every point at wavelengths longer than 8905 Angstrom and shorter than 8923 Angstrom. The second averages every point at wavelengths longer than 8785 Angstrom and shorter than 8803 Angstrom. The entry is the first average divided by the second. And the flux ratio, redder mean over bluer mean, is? 1.05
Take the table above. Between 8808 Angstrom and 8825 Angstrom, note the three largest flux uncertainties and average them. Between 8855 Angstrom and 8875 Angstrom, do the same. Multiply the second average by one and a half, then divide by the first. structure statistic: 2.5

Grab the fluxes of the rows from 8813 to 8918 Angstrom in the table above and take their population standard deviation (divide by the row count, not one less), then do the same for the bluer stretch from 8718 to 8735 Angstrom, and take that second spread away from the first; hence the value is 0.4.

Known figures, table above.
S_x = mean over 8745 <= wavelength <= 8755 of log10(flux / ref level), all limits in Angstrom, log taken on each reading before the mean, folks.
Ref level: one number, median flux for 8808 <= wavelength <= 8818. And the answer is -0.023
